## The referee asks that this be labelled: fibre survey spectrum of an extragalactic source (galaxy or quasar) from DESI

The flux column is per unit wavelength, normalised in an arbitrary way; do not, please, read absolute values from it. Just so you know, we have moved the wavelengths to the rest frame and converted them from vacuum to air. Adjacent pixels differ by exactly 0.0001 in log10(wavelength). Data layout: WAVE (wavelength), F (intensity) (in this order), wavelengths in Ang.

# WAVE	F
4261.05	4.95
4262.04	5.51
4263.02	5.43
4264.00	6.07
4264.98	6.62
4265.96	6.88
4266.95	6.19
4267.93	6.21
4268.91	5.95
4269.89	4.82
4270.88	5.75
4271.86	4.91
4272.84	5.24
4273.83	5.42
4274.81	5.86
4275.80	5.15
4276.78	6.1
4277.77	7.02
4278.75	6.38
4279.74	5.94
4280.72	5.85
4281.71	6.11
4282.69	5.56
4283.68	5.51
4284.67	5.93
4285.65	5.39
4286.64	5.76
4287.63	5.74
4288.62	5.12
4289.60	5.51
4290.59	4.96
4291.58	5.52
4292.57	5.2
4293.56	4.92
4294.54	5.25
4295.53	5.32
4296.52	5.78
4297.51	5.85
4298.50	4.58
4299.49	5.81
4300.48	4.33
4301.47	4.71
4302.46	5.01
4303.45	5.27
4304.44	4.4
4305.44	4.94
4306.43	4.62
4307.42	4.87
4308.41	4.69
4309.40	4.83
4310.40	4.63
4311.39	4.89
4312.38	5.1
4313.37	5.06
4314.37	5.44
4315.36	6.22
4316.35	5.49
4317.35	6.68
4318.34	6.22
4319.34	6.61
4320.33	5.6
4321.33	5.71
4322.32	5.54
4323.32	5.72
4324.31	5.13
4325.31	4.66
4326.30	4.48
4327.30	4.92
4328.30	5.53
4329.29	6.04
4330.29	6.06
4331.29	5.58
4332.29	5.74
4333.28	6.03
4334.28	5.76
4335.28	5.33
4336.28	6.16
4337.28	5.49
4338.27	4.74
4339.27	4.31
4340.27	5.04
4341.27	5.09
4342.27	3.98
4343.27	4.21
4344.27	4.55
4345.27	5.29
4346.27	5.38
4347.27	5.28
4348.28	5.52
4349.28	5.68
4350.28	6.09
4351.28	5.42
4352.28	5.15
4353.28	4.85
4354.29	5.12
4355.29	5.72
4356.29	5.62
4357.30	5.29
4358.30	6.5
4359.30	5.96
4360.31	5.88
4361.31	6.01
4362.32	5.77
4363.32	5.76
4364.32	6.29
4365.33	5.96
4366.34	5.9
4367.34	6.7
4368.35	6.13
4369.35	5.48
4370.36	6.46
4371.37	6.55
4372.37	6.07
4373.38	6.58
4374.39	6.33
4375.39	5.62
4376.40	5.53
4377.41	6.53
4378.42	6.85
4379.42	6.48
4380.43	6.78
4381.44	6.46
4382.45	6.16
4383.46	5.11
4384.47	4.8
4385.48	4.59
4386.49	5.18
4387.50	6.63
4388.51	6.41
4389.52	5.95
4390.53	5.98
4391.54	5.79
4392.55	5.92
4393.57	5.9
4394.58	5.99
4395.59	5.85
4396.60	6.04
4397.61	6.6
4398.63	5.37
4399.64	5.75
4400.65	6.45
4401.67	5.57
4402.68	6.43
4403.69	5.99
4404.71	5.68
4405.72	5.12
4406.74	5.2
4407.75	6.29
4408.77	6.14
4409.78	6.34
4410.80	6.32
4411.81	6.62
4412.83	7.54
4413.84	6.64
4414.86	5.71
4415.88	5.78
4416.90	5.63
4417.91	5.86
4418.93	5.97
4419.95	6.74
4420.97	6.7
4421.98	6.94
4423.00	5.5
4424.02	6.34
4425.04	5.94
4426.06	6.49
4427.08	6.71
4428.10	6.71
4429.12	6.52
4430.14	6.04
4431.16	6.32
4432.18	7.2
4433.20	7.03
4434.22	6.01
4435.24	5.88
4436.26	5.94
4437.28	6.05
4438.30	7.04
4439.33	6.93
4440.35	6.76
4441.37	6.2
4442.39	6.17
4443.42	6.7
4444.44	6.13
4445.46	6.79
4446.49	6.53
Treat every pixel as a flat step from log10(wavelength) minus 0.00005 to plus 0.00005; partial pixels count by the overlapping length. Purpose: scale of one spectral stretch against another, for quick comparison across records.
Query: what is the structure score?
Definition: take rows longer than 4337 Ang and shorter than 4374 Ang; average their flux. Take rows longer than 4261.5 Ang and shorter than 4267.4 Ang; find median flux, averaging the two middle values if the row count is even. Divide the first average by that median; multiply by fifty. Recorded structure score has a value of 45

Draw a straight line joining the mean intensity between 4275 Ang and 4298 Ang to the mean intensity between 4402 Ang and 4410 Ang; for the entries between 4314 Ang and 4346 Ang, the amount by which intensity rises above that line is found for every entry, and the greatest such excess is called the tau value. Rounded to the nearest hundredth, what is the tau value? 0.97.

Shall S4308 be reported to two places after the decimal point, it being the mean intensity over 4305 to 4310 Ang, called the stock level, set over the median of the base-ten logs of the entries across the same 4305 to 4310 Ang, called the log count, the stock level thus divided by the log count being 7.00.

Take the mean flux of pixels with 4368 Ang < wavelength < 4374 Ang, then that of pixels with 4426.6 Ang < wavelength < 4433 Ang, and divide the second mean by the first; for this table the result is 1.06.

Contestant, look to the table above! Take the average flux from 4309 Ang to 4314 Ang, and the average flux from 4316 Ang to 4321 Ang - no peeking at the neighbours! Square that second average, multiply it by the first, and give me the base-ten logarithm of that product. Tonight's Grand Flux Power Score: 2.26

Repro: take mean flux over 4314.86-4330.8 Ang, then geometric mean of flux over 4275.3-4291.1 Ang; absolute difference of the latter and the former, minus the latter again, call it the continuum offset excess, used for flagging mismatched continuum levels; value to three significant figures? -5.66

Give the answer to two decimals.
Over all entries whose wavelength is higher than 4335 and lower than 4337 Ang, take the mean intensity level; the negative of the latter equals -5.75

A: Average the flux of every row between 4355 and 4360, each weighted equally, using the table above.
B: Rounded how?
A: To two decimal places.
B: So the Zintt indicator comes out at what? 5.82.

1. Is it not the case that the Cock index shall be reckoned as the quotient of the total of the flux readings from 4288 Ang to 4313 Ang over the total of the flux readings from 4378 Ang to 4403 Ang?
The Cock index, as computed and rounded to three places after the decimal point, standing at 0.846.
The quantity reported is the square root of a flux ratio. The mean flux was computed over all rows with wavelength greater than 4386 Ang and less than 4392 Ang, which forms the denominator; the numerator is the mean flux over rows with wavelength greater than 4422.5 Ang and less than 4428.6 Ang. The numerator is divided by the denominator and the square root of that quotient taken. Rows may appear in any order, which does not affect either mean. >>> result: 1.02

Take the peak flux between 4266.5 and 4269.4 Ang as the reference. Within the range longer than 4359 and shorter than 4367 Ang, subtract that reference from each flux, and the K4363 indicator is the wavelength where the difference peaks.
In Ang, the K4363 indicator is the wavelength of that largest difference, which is 4364.32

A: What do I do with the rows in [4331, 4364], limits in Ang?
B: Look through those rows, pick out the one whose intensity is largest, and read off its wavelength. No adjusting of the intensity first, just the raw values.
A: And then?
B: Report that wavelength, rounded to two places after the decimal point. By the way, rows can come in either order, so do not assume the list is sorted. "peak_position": 4358.30 Ang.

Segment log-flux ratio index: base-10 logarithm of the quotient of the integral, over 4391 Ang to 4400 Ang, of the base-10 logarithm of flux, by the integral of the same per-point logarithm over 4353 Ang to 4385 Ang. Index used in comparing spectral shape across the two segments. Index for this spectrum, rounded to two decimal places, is -0.55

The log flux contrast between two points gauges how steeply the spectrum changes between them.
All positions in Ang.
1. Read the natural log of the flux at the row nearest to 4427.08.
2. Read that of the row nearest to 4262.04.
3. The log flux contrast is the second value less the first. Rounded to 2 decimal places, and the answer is -0.20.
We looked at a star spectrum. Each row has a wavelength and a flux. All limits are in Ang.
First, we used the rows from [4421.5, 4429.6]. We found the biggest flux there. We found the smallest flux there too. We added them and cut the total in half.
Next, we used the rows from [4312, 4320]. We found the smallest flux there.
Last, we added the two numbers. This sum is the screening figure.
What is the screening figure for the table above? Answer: 11.3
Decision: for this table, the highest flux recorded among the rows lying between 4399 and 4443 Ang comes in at 7.54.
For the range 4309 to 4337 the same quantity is 6.68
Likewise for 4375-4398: 6.85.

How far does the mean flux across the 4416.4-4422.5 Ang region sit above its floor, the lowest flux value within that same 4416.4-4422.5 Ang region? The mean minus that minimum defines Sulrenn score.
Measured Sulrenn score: 0.7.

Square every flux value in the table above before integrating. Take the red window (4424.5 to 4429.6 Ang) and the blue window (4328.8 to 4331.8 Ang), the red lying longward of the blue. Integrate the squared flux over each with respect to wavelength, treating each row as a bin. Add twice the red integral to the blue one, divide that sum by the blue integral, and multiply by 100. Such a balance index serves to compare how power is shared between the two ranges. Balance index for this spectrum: 511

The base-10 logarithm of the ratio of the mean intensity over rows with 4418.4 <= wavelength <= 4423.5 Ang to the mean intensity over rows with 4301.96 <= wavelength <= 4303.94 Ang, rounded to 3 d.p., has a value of 0.093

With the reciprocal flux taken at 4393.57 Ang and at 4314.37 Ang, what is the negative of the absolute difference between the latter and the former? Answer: -0.014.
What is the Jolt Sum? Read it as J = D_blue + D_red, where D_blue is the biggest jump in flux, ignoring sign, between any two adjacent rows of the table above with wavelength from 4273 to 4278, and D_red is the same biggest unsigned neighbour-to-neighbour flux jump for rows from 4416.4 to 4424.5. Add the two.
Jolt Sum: 2.39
